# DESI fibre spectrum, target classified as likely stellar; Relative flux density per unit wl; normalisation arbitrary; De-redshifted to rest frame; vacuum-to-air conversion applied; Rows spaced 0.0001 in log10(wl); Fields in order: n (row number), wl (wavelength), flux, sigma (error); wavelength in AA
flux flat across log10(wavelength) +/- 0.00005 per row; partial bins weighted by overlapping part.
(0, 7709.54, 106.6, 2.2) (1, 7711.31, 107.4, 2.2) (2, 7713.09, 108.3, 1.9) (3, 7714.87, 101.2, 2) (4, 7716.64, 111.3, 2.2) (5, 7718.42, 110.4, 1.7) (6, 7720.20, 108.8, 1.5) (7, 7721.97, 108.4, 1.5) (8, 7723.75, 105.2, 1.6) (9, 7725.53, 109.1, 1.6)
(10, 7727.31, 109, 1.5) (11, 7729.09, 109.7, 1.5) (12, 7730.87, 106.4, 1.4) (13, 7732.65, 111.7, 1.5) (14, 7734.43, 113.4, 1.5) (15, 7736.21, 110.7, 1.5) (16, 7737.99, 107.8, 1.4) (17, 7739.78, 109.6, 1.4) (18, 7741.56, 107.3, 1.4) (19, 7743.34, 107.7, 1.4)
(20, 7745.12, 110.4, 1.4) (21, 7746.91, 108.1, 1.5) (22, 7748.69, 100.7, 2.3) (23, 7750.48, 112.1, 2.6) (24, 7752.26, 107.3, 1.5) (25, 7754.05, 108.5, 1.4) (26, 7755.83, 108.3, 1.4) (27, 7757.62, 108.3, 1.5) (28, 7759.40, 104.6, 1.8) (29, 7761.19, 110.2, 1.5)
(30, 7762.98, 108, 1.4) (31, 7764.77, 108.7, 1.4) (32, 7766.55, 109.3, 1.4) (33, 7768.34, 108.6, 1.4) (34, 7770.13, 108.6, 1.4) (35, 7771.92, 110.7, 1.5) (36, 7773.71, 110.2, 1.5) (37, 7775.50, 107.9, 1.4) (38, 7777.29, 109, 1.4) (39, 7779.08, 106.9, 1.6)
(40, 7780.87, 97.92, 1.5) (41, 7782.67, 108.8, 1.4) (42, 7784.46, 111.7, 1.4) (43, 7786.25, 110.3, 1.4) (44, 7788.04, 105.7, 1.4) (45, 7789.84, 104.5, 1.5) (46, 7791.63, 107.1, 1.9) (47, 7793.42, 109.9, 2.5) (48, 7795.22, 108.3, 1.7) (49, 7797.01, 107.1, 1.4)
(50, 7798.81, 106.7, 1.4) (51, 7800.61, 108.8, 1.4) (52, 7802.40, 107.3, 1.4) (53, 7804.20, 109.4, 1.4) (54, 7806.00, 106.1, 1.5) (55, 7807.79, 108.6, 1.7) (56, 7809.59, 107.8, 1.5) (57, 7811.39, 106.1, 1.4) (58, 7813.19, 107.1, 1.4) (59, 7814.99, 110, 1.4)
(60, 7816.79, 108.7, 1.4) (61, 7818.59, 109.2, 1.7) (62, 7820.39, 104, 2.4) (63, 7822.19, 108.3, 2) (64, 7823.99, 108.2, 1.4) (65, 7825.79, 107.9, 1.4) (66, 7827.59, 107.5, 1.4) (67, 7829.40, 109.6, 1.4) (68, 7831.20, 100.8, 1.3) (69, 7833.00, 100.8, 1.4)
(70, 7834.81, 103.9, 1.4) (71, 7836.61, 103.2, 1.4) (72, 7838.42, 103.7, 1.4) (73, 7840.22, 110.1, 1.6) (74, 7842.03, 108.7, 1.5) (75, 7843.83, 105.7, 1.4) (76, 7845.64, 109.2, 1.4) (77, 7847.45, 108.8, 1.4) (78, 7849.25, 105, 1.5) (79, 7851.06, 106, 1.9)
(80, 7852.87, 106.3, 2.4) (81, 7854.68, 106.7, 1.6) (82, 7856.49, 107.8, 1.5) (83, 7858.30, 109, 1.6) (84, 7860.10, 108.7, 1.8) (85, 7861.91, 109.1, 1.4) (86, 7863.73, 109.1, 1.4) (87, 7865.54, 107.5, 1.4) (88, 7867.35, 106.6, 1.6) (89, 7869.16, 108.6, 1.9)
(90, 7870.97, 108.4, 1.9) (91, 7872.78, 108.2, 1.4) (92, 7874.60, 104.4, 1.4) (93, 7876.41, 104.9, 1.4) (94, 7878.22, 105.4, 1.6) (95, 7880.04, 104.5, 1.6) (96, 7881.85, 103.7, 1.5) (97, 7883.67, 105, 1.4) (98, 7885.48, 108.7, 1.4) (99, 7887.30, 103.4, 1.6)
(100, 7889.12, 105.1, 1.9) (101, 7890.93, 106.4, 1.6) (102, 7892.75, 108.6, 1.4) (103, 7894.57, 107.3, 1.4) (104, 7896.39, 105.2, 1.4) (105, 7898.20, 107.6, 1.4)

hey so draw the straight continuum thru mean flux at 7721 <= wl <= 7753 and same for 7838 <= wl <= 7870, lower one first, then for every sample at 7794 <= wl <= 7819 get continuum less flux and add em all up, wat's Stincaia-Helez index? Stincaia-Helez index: 1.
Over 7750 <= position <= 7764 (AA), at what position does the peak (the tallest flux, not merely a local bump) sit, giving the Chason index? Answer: 7750.48 AA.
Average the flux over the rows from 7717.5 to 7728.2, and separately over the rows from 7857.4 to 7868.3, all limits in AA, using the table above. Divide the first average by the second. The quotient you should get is 1.001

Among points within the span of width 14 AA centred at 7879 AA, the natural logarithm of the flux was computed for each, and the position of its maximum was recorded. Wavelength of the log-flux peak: 7885.48 AA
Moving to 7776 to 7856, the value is 7784.46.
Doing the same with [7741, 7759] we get 7750.48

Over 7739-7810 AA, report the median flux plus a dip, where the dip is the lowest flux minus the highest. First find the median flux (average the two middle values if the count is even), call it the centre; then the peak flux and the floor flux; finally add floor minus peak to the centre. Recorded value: 94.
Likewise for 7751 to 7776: 102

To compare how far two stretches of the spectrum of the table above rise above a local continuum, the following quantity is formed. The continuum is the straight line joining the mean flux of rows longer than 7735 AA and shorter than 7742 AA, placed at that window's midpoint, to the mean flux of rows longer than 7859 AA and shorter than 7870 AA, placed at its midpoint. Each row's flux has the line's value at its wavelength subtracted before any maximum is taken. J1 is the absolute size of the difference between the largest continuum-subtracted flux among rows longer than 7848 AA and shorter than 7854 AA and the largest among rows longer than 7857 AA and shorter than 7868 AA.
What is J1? 2.9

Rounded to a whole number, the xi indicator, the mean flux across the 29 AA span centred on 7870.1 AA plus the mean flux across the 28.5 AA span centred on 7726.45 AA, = 216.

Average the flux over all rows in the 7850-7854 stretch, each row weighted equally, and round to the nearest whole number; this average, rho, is 106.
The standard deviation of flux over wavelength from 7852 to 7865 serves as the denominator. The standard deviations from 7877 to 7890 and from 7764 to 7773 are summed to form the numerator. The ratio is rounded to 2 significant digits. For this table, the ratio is 2.2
